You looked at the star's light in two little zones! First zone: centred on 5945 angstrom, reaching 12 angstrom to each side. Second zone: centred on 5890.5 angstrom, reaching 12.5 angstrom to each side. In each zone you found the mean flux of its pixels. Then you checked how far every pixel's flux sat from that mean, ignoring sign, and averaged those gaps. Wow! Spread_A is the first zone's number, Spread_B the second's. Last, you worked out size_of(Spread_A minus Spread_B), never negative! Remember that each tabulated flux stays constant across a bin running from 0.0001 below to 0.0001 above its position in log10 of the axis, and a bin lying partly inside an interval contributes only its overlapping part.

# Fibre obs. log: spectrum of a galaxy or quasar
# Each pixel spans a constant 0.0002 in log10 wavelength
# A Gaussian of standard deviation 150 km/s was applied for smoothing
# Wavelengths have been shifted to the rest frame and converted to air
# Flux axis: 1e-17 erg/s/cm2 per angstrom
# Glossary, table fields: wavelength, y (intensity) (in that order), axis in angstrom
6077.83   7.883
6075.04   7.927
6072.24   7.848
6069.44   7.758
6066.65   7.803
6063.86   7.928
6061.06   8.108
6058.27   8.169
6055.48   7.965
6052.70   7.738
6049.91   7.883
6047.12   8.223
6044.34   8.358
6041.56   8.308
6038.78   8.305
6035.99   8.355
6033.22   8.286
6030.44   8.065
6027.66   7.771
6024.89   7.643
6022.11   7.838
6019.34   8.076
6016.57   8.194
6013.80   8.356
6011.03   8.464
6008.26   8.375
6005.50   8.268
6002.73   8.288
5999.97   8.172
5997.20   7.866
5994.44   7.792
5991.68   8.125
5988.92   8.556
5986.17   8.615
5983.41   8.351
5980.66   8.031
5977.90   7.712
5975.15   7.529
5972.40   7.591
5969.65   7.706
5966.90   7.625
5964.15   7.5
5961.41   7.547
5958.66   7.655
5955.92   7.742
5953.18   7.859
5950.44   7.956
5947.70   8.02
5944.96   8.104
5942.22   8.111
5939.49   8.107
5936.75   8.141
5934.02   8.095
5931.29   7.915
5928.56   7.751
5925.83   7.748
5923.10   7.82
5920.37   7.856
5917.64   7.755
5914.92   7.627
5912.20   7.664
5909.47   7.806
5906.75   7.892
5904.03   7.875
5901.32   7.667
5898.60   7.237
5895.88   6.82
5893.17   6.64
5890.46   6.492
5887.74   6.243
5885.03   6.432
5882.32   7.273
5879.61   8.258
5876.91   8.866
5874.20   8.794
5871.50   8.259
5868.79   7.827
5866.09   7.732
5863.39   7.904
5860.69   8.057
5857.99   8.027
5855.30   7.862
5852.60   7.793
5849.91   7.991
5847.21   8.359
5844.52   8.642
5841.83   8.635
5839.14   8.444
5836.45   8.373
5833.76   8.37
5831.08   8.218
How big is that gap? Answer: 0.43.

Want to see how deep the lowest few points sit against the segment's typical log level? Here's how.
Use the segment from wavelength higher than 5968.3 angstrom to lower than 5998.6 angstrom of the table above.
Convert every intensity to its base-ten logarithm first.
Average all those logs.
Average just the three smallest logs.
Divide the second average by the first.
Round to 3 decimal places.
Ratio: 0.977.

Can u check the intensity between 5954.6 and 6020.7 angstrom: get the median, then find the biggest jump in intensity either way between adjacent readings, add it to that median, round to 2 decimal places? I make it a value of 8.48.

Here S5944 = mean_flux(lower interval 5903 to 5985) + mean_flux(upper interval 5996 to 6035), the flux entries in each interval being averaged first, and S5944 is 16.0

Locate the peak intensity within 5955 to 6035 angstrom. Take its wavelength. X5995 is 5986.17 angstrom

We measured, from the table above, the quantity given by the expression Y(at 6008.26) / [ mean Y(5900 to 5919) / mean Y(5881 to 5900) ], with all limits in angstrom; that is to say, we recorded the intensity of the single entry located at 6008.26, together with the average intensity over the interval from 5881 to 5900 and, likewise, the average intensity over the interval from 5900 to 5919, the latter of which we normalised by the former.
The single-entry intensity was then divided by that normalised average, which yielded 7.3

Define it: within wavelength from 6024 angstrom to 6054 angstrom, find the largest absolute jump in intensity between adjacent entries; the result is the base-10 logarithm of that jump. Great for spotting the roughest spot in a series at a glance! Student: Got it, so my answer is -0.47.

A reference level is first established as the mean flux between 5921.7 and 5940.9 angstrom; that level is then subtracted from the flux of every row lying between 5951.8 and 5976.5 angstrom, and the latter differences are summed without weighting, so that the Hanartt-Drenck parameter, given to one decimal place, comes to -2.7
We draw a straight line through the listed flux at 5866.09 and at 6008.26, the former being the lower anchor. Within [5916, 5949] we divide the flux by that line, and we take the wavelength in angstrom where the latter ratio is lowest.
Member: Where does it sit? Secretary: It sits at 5928.56 angstrom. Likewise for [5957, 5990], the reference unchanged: 5975.15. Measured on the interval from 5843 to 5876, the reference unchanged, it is 5866.09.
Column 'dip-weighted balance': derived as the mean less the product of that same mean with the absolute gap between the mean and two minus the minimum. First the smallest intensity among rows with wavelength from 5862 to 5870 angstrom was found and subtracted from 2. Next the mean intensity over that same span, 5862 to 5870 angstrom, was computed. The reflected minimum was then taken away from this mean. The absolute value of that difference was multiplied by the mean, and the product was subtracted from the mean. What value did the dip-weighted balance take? -98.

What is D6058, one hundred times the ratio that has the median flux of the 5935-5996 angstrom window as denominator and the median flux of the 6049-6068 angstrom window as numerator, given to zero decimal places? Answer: 100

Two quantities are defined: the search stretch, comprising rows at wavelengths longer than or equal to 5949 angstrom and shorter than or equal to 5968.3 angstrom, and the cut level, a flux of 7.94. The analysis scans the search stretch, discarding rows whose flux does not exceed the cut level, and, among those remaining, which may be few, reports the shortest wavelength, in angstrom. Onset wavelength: 5950.44 angstrom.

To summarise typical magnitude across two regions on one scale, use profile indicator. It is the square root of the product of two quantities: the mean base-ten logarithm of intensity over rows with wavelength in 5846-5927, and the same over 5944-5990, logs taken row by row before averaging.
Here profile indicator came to 0.890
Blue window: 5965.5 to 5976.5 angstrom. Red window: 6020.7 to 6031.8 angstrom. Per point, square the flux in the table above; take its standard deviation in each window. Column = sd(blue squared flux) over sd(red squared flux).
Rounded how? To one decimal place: 0.4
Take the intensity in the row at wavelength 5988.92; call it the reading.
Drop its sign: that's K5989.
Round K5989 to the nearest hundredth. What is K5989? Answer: 8.56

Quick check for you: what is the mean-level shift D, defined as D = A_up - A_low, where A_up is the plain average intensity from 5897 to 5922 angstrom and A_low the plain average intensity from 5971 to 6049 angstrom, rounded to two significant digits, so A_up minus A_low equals -0.42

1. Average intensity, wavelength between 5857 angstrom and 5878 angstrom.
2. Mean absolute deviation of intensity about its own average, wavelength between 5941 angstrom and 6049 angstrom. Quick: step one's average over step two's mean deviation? 30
